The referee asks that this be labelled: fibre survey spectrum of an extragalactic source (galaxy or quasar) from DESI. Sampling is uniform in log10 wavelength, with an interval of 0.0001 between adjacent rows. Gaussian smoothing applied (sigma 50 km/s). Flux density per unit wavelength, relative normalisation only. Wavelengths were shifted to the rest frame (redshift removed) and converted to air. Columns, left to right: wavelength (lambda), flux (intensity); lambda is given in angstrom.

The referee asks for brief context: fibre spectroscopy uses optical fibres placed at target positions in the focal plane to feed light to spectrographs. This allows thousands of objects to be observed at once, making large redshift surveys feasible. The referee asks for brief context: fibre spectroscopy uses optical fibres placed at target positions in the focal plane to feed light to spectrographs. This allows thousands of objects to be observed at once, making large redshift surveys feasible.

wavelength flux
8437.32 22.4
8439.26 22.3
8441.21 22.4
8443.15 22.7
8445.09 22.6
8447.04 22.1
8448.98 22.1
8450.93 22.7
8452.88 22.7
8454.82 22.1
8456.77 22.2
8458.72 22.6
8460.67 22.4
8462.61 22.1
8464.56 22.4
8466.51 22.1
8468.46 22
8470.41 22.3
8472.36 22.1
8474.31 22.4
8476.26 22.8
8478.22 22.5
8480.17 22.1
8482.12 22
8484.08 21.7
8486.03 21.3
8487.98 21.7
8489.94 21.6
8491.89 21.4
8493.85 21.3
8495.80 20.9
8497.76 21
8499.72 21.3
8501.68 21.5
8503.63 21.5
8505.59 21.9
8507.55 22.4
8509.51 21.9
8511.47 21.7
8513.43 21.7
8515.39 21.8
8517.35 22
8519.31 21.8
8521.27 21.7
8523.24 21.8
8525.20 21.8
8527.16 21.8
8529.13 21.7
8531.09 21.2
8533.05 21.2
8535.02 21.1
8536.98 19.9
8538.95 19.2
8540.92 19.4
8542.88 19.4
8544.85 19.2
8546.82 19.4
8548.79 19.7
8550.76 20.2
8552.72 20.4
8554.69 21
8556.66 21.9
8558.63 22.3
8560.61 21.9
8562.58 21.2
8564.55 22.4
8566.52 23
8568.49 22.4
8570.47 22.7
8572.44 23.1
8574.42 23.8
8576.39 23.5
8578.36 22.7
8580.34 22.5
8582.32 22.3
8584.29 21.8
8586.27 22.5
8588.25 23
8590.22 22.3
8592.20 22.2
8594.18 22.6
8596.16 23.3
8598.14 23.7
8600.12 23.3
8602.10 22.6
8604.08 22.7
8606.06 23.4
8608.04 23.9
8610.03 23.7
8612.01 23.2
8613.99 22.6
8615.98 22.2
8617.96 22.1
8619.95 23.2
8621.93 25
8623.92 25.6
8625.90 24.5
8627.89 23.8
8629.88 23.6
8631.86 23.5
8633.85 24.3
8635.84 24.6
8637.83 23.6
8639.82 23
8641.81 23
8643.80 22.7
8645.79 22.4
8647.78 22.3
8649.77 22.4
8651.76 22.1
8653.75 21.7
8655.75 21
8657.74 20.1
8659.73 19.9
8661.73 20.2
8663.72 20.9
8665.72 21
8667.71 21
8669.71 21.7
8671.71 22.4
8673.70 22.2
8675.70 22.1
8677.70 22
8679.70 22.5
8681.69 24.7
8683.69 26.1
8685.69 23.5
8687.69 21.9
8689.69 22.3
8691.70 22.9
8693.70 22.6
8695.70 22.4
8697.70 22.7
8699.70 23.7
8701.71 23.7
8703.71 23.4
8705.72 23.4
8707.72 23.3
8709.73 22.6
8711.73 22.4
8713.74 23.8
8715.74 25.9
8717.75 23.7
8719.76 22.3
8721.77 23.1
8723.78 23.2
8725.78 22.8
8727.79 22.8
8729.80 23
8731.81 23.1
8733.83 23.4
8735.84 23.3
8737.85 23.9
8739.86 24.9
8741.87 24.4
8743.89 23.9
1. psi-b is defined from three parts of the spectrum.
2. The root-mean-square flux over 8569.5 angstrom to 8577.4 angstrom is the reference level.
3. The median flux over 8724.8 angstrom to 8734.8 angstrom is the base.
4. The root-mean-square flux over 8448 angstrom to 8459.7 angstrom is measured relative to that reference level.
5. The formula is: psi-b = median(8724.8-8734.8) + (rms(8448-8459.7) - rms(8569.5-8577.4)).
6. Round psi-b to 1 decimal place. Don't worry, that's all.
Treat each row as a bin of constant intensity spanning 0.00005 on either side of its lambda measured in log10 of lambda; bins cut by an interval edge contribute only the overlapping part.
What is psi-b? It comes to 22.1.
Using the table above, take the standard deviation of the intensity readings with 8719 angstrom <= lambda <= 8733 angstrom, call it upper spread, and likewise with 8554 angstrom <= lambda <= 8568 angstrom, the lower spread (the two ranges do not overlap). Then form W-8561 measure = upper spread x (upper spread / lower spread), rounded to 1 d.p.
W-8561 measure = 0.1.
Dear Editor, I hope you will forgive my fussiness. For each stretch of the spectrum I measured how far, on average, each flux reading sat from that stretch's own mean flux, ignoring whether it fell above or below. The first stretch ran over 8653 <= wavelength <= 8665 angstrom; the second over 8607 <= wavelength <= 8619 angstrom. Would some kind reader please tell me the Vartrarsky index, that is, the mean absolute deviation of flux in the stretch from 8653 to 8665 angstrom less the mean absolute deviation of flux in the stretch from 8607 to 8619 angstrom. -0.08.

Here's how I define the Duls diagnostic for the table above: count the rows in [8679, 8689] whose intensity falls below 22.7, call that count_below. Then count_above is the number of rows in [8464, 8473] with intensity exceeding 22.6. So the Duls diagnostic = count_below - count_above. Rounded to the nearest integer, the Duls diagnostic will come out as 2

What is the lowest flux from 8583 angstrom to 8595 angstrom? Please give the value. 21.8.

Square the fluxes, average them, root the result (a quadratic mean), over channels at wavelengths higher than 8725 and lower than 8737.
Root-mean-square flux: 23.1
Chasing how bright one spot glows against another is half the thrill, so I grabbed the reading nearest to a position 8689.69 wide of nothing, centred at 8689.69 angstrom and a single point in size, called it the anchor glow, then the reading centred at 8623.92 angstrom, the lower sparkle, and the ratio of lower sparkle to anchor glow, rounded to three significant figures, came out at 1.15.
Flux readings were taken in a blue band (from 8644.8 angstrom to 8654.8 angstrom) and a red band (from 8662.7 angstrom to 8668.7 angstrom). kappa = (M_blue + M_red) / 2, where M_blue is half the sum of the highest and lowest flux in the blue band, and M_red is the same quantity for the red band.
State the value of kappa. 21.5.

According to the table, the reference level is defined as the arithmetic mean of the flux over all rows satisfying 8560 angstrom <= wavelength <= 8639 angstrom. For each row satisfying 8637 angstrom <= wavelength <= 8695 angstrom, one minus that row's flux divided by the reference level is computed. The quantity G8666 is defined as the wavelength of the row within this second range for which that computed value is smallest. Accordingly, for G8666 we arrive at 8683.69 angstrom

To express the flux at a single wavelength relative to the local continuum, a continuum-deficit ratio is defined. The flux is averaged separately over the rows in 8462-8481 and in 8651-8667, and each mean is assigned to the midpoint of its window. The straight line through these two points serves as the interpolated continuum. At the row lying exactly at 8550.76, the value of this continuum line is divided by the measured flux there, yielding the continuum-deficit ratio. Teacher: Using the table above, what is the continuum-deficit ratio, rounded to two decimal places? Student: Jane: 1.07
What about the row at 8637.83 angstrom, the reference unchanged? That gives 0.89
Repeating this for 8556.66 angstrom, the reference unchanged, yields 0.99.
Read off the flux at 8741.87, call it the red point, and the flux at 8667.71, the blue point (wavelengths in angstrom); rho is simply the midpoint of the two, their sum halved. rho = 22.7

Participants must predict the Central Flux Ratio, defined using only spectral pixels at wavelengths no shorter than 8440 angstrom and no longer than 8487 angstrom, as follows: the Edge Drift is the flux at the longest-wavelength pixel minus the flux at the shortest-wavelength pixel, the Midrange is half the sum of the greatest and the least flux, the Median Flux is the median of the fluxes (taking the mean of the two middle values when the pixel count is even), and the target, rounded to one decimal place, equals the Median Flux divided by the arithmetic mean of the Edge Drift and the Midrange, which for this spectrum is 2.1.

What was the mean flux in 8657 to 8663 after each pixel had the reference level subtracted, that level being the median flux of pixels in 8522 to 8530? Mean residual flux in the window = -1.7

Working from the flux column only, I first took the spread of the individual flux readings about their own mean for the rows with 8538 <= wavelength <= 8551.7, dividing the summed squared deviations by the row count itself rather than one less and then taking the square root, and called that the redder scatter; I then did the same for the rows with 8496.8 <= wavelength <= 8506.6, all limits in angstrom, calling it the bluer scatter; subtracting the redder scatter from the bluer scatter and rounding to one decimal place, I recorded 0.0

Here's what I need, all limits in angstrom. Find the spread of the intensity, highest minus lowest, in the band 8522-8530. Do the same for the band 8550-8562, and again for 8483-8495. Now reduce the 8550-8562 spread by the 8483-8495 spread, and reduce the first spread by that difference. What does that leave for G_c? -1.60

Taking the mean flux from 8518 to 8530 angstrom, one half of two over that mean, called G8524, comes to 0.0459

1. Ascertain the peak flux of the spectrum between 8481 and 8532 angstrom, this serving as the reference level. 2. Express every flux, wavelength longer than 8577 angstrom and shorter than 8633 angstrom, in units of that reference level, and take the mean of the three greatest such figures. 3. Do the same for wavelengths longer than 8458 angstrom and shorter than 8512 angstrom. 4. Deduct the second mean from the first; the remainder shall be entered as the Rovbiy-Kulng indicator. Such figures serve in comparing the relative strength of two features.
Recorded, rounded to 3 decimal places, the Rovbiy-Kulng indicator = 0.107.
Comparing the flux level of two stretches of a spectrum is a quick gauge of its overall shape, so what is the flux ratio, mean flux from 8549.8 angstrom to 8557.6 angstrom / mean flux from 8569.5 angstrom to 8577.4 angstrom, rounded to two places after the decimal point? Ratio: 0.90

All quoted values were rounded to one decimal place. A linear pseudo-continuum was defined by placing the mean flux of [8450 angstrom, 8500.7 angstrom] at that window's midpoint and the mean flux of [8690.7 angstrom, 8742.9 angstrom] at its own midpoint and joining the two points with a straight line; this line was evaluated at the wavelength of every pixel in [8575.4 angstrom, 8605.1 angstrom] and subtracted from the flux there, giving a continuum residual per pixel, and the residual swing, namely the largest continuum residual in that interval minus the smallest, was 1.8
